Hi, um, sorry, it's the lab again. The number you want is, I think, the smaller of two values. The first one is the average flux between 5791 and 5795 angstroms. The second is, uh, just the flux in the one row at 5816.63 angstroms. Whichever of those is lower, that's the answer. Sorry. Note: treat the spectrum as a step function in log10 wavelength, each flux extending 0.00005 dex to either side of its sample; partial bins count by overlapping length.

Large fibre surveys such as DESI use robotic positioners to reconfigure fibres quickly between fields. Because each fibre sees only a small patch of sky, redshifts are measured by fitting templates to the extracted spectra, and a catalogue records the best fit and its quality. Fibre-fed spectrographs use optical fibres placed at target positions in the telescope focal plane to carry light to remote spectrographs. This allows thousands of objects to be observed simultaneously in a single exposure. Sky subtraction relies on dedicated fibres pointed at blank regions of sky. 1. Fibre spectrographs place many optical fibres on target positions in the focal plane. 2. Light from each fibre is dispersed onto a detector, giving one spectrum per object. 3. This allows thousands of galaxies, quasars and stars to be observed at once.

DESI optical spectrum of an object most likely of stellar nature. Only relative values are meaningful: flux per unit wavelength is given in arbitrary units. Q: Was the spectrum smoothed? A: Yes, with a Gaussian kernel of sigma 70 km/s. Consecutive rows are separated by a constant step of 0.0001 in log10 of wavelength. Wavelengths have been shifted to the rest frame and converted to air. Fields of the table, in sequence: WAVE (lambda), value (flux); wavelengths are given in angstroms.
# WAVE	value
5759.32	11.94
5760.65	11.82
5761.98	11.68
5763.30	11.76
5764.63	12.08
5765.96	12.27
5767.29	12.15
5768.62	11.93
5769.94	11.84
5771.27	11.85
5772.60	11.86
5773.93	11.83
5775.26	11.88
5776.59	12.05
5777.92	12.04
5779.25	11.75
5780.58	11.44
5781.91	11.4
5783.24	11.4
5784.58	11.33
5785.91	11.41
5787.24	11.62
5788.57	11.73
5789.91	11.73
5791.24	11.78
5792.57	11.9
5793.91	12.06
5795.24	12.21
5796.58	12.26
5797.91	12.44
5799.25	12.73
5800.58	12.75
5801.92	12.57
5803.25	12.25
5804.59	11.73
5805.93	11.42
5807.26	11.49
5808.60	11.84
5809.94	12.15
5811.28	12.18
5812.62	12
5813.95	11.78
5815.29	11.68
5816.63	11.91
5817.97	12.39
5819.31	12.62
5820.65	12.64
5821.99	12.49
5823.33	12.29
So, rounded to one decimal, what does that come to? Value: 11.9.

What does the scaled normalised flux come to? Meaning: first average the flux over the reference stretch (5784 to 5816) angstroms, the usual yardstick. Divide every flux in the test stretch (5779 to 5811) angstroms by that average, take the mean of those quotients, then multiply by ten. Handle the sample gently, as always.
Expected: 9.9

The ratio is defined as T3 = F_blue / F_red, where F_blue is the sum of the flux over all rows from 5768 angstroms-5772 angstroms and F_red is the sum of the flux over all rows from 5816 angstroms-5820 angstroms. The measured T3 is 0.96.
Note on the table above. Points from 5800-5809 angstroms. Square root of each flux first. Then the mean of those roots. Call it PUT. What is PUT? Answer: 3.46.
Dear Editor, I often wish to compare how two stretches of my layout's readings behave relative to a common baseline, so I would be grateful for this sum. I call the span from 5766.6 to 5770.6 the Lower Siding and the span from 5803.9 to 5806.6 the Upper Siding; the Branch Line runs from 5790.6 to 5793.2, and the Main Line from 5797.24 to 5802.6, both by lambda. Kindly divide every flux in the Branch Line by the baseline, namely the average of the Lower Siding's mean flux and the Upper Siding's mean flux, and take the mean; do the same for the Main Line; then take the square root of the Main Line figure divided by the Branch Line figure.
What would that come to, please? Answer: 1.03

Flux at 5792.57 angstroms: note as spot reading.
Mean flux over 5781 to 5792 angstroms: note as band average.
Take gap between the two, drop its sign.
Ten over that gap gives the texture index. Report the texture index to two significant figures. 29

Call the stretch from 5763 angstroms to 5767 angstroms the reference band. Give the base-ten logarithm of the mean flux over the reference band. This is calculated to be 1.08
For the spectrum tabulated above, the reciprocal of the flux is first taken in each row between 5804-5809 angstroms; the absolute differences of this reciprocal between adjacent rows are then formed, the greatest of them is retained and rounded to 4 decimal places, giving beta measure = 0.0026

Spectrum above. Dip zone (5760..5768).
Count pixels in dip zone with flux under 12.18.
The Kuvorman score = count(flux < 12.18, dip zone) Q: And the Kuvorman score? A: 5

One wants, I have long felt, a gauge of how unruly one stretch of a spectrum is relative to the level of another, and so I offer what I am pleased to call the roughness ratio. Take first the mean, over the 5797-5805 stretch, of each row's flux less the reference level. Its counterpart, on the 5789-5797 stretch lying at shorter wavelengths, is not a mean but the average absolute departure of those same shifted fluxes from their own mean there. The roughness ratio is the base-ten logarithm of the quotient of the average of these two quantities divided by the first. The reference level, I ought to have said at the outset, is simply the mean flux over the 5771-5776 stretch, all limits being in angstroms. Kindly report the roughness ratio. -0.18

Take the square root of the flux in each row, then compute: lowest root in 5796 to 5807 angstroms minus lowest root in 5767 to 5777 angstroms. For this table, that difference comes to -0.060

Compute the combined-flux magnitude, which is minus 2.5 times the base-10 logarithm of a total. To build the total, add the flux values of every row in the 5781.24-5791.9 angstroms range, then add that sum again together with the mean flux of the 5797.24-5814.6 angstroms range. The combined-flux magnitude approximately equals -5.7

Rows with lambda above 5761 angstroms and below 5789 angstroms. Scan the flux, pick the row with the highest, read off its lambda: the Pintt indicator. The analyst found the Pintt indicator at 5765.96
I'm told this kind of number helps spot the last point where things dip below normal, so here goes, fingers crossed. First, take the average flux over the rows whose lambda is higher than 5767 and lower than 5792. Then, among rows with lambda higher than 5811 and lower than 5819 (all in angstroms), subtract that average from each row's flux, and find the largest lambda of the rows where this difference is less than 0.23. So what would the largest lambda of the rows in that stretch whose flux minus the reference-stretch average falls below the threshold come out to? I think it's 5816.63 angstroms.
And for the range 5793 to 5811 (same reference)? 5808.60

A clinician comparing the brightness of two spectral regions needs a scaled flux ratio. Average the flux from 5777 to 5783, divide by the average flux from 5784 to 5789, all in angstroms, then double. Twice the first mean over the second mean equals 2.02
